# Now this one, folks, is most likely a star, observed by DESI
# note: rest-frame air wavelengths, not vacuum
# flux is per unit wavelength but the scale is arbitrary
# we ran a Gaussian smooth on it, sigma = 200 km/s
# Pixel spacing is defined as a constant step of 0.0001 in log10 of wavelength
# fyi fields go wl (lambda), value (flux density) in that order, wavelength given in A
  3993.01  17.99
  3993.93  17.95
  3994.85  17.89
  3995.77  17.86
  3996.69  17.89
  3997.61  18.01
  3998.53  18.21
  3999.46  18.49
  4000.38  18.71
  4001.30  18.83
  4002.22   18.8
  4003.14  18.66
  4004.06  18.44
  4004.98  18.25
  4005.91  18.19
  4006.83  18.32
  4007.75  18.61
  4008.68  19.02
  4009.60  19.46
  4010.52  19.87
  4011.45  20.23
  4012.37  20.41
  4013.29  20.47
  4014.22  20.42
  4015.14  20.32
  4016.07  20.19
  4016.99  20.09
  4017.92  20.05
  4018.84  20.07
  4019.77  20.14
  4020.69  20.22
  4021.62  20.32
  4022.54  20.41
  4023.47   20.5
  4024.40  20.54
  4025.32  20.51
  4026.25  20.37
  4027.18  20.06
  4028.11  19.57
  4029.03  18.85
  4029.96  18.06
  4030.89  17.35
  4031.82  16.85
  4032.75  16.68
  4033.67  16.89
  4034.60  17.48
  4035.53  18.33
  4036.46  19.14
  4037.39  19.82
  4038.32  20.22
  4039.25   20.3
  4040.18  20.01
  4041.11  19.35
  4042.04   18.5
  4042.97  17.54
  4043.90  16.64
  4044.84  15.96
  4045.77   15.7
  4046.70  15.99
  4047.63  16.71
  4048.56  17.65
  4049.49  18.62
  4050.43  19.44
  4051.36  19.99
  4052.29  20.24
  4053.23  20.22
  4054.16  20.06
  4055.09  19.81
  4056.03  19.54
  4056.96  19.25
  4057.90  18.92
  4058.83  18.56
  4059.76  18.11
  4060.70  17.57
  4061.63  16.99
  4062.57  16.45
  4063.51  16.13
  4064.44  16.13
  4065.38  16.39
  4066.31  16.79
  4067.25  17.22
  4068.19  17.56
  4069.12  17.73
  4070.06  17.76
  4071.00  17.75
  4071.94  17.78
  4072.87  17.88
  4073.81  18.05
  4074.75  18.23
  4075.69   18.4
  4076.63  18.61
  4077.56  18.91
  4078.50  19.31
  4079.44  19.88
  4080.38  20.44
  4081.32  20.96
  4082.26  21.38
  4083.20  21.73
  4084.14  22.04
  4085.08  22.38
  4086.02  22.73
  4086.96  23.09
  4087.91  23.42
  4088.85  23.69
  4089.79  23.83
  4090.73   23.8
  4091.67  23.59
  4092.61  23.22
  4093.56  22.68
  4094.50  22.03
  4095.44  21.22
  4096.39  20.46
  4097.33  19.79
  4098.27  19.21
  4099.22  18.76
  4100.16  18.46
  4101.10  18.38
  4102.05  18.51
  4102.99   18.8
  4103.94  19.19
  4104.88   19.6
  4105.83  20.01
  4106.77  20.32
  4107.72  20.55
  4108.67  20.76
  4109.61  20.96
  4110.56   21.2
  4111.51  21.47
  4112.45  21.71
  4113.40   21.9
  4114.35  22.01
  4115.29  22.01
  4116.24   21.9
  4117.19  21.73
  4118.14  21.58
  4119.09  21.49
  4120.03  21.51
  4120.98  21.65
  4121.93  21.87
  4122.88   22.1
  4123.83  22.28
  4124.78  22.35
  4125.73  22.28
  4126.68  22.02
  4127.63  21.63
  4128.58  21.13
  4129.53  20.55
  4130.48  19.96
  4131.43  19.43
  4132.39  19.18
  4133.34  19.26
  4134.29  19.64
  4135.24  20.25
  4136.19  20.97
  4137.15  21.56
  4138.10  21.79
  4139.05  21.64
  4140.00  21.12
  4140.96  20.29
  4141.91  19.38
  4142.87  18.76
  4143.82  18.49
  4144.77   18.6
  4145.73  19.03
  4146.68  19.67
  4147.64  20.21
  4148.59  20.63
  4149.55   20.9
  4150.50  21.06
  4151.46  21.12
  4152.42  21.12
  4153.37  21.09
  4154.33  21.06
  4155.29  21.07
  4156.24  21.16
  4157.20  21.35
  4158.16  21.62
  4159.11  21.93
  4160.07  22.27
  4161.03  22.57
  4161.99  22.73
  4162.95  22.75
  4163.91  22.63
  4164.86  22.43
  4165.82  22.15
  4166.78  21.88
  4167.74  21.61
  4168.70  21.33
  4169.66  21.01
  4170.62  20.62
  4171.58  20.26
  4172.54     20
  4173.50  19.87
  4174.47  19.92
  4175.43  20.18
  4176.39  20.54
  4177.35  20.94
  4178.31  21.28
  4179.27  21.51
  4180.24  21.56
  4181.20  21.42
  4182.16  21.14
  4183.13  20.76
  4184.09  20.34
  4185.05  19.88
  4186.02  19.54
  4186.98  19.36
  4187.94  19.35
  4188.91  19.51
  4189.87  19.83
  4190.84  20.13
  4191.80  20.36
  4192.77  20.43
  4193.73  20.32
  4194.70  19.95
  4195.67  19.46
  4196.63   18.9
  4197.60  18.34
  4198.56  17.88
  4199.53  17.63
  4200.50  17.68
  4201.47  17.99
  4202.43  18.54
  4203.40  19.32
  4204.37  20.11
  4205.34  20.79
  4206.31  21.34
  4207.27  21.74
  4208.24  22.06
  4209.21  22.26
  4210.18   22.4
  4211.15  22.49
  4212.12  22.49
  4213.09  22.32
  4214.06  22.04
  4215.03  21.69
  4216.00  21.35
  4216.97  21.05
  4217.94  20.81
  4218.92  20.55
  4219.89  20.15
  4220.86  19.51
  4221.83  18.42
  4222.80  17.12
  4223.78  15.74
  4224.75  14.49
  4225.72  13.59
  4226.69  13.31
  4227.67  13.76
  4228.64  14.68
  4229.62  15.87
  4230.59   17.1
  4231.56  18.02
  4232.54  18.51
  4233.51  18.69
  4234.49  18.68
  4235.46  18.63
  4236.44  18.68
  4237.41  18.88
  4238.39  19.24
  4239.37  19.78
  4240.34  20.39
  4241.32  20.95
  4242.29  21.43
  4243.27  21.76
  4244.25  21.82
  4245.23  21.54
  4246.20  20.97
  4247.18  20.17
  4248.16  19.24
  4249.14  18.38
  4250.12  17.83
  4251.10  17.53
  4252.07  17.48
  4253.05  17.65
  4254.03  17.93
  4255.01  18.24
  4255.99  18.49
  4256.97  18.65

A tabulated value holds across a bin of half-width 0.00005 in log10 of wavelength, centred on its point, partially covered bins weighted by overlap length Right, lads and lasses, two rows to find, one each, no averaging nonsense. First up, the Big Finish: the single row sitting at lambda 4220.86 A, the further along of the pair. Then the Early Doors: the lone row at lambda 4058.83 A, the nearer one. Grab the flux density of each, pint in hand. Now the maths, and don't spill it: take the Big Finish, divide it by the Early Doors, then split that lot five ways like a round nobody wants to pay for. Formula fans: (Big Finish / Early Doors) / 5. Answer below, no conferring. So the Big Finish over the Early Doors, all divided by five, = 0.210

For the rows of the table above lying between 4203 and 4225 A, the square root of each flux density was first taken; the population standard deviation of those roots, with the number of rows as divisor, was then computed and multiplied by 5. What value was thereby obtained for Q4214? 1.2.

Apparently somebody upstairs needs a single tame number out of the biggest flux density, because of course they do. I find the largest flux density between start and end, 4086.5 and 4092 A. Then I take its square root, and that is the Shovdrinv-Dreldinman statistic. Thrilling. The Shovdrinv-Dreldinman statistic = 4.88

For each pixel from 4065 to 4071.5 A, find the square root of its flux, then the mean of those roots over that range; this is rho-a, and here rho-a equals 4.16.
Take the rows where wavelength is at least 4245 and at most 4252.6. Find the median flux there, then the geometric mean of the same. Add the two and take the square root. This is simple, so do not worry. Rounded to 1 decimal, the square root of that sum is 6.2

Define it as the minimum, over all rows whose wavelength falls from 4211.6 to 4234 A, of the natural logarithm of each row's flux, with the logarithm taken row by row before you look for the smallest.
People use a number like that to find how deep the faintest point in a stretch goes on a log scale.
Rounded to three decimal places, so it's 2.589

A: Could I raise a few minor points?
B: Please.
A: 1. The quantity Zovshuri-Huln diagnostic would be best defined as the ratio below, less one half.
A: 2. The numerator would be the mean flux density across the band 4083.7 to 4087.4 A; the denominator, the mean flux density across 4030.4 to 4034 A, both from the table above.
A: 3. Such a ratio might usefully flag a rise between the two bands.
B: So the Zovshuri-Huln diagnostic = 0.83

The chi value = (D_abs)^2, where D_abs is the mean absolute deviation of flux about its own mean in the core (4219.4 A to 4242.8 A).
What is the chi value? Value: 4.0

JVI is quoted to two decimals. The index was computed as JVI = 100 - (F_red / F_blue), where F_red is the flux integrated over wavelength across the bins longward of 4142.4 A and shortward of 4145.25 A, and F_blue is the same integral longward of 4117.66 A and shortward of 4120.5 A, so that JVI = 99.13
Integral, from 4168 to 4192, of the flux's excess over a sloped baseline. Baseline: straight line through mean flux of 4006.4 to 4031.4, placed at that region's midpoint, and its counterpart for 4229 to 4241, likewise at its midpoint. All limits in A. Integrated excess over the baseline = 38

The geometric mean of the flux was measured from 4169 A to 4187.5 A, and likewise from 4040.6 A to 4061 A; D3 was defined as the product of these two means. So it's 376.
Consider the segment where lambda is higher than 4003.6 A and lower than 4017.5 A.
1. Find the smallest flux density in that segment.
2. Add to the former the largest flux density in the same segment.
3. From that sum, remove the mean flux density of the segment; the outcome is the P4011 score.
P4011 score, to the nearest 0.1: 19.2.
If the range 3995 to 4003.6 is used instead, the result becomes 18.3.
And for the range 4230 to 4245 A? 19.4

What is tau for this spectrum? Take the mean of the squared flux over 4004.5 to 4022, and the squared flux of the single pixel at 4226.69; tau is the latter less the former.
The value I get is -212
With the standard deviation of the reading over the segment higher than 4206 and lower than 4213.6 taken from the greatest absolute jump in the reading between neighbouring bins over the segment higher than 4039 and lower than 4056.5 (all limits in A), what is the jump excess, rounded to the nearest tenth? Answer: 0.6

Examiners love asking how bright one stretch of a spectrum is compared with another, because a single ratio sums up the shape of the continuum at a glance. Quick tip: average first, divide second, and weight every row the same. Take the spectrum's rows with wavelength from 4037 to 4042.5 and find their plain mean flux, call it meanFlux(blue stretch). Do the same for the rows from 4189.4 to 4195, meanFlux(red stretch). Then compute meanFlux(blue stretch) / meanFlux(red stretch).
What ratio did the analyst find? 0.98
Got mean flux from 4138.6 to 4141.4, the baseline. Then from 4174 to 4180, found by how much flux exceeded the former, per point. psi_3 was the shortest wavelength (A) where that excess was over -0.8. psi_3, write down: 4176.39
